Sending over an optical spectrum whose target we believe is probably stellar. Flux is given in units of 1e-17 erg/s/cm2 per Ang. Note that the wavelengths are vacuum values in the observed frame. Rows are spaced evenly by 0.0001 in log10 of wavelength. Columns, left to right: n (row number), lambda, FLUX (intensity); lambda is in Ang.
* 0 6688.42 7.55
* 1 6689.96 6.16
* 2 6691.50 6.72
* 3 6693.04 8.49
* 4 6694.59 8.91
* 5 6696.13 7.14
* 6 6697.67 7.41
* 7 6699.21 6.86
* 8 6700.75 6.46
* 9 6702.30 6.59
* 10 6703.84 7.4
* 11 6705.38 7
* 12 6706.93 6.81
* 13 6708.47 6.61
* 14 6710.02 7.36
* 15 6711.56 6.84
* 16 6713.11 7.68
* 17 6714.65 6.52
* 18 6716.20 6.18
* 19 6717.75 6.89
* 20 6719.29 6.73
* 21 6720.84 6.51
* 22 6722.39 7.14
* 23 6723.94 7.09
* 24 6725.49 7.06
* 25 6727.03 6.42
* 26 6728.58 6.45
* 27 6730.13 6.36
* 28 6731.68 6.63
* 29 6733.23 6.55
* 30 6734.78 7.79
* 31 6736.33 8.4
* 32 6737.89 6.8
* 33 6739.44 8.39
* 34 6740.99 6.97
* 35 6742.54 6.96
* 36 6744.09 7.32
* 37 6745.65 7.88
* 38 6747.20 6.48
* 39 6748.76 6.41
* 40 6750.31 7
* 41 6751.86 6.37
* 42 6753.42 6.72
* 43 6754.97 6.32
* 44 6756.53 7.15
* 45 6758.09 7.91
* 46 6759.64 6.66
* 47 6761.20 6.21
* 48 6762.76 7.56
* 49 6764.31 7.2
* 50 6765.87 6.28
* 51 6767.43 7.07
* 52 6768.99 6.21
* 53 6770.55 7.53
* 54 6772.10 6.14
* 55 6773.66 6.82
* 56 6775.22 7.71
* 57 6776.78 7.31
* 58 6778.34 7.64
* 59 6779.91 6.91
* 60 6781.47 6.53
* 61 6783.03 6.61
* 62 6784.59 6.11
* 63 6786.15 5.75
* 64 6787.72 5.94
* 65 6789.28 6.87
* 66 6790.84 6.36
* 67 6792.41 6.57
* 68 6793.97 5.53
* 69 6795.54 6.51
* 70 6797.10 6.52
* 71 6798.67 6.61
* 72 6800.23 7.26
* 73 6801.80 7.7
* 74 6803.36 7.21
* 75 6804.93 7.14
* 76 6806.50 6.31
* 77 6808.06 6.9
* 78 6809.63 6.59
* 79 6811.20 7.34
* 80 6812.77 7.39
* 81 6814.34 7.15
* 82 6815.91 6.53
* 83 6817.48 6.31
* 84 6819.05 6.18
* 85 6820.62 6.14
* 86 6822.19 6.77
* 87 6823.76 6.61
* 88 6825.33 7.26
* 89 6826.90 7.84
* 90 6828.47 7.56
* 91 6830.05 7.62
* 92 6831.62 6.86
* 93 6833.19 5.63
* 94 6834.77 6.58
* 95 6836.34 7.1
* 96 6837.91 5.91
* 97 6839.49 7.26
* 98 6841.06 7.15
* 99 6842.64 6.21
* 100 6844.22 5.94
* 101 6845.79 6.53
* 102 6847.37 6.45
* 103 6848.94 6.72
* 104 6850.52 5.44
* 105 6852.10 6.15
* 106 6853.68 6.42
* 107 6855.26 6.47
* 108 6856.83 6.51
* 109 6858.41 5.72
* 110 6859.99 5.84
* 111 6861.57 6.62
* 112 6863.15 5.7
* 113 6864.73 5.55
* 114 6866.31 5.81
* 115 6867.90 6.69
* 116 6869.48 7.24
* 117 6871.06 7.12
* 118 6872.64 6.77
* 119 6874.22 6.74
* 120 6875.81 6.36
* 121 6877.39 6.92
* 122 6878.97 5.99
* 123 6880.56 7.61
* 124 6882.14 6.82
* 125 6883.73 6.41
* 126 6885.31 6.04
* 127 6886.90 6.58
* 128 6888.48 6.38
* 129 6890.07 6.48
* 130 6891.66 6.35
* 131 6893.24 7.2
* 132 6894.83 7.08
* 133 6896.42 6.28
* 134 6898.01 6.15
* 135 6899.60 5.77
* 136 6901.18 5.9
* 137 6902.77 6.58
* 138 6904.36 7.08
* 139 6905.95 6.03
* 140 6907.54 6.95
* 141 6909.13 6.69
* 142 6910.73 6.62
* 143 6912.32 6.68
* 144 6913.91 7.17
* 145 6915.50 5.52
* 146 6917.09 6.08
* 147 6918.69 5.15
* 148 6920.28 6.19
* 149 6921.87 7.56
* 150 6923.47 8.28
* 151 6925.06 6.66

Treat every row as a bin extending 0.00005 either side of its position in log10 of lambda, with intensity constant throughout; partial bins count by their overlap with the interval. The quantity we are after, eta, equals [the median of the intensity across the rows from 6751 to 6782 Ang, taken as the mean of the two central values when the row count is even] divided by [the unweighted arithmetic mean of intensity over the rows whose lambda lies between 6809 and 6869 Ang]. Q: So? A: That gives 1.05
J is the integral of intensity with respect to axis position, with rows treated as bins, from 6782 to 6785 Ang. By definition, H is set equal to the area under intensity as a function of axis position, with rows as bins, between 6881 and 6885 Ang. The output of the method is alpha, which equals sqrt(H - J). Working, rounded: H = 26.6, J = 19.2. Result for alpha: 2.7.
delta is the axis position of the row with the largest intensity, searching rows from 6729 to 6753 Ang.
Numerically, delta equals 6736.33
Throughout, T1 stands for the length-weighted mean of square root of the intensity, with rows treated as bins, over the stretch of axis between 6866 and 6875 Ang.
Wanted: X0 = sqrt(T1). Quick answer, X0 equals 1.61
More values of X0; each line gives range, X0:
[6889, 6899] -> 1.60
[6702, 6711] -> 1.63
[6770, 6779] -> 1.64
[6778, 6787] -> 1.60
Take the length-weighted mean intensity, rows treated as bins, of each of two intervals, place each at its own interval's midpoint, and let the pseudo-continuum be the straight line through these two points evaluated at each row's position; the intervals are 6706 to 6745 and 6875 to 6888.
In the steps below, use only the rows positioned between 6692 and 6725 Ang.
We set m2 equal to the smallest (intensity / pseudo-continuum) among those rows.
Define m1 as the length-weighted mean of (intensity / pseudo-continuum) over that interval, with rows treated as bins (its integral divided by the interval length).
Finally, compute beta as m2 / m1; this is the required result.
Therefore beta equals 0.876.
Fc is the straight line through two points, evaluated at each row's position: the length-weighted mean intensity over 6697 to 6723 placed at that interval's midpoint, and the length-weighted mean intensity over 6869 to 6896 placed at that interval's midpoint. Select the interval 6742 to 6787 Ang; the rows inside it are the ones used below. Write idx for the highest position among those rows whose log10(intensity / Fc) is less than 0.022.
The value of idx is 6786.15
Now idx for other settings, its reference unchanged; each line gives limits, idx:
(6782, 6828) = 6823.76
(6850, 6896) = 6891.66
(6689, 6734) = 6733.23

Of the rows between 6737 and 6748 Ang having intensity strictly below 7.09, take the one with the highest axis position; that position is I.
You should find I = 6747.20 Ang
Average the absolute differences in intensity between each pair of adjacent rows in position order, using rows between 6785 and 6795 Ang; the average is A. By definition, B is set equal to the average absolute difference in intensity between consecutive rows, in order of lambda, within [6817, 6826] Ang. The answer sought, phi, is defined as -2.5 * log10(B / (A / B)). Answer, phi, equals 1.9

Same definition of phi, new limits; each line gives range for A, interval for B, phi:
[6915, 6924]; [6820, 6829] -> 1.6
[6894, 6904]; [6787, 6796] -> -0.3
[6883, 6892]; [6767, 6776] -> -1.5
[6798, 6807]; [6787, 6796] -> -0.1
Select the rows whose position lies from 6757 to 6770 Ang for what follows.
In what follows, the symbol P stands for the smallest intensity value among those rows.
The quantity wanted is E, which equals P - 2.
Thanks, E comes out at 4.21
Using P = 6.21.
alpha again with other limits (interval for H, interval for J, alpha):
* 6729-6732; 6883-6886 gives 0.8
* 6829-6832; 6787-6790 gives 1.6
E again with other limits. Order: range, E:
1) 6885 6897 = 4.04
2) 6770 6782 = 4.14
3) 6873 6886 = 3.99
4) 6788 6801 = 3.53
